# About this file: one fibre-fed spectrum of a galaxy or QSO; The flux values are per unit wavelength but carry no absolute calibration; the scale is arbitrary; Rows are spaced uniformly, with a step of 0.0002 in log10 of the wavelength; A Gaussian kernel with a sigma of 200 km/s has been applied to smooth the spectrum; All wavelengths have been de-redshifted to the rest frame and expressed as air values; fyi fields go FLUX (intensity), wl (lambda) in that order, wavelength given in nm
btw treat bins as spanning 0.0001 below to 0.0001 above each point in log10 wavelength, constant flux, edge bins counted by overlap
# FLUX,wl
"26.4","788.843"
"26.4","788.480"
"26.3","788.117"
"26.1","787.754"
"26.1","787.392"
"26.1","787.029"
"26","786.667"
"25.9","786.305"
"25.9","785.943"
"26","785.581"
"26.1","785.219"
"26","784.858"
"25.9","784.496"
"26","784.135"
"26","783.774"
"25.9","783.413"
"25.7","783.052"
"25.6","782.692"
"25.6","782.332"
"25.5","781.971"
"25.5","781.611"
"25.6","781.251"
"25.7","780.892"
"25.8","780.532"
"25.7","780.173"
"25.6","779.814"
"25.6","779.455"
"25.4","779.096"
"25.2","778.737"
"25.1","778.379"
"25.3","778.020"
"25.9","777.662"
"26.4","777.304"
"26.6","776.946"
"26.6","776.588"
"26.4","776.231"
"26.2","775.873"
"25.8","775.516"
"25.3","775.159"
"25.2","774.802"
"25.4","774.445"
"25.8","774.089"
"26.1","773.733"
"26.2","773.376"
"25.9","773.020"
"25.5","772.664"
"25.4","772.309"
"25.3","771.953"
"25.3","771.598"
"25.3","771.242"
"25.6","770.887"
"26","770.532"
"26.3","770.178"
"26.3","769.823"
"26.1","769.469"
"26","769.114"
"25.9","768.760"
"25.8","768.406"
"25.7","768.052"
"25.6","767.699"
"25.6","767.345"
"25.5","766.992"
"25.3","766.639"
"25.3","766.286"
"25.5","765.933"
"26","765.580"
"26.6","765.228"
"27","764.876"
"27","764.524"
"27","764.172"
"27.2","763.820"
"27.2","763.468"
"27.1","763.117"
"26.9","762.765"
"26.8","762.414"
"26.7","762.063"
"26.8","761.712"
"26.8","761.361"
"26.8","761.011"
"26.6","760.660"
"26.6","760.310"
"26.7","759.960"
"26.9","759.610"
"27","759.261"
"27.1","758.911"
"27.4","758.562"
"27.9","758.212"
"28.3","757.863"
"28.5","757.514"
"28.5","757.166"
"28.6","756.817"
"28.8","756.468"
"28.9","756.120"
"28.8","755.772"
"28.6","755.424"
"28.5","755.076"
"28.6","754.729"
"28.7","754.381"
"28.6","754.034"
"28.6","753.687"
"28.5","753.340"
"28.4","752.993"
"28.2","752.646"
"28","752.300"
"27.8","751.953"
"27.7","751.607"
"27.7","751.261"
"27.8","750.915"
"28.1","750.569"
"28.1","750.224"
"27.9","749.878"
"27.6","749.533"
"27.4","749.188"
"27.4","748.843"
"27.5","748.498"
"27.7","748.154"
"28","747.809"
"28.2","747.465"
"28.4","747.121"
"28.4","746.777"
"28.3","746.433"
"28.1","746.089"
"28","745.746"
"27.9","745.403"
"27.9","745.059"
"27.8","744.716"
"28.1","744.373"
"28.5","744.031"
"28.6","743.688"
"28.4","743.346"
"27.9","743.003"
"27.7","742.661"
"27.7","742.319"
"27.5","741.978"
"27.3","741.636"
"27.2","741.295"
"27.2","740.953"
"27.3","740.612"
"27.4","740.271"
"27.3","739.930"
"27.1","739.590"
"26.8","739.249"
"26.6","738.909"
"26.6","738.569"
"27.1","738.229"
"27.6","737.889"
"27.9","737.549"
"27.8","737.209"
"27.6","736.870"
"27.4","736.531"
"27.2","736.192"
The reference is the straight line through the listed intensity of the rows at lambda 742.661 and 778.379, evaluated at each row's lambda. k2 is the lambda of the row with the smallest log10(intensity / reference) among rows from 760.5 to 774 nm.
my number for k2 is 766.286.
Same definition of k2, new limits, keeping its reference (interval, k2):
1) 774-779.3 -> 774.802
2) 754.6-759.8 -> 759.610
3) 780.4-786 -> 781.611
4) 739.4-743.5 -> 739.590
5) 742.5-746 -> 742.661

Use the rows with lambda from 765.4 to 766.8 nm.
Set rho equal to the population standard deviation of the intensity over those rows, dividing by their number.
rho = 0.286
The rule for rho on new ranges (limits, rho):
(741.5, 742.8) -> 0.166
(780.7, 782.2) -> 0.083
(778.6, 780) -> 0.166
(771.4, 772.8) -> 0.083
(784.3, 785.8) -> 0.071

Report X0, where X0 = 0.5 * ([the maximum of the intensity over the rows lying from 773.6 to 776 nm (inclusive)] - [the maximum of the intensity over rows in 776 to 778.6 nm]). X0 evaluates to -0.2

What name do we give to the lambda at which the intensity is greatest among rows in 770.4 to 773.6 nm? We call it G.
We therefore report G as 773.376 nm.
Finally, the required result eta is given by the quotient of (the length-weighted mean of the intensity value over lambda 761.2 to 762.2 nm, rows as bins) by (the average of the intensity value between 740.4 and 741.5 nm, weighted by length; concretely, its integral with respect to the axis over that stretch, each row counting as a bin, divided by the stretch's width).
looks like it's 0.98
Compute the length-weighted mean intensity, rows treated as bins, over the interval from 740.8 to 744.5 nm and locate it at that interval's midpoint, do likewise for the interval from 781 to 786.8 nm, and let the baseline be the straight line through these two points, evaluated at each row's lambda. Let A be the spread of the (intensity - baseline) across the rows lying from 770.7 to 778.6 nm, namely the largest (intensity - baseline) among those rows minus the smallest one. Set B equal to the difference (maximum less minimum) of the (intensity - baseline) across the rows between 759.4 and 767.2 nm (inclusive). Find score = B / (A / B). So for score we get 2.0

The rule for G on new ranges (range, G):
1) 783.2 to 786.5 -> 785.219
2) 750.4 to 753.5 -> 753.340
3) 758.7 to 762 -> 758.911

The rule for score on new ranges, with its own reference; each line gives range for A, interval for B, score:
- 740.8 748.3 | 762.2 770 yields 2.1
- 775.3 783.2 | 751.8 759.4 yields 2.1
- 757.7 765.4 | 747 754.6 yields 1.6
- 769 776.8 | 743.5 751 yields 0.6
